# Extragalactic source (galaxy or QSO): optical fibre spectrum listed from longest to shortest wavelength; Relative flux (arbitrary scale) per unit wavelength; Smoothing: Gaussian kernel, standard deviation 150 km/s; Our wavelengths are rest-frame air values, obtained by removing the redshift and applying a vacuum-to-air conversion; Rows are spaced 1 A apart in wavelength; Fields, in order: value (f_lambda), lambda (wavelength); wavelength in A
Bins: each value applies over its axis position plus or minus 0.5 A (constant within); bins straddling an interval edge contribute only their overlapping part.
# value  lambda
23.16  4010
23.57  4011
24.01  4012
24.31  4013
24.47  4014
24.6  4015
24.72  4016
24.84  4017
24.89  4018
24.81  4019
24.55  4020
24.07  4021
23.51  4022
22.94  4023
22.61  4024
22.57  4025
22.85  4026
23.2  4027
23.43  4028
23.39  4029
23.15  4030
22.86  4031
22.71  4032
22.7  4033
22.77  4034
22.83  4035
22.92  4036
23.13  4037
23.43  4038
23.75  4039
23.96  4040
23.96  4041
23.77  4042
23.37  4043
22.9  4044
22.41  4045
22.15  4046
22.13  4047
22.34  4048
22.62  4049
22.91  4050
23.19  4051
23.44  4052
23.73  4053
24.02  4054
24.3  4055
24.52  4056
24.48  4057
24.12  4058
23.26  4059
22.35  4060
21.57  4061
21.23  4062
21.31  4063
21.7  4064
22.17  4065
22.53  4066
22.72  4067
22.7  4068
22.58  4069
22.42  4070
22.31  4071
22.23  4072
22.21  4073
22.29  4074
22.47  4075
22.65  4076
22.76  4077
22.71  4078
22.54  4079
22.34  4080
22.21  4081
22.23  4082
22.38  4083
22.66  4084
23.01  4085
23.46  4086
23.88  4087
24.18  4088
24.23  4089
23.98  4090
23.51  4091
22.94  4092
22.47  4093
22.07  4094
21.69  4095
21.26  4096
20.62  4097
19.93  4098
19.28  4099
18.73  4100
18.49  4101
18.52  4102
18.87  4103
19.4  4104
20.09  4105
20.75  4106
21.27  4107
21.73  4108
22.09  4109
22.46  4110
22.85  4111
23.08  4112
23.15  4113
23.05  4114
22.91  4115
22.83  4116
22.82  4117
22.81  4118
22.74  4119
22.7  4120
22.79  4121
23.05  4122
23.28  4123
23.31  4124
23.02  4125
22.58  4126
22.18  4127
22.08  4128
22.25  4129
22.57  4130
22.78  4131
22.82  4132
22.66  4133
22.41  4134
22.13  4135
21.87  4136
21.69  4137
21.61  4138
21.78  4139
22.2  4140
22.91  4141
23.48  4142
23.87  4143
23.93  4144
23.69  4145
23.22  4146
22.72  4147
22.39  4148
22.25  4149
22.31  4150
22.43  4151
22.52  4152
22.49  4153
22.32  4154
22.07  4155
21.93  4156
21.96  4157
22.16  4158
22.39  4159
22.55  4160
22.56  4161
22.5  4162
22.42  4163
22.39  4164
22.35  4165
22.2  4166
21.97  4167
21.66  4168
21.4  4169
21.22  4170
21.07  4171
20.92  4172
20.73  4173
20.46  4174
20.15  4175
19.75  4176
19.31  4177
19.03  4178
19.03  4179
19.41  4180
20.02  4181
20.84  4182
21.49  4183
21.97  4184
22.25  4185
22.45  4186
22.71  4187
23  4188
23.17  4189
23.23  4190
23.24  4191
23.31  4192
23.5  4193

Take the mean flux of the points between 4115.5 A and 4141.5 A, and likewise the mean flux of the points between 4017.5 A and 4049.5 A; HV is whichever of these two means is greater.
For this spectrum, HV 23.2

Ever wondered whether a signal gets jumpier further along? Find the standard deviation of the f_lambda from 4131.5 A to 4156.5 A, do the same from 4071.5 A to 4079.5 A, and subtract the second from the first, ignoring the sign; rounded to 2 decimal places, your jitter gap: 0.44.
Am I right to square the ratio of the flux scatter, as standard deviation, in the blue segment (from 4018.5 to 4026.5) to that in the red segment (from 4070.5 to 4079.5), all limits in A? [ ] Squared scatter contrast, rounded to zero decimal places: 17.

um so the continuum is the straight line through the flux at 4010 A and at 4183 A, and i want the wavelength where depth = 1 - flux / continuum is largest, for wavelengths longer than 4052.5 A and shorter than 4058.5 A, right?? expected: 4053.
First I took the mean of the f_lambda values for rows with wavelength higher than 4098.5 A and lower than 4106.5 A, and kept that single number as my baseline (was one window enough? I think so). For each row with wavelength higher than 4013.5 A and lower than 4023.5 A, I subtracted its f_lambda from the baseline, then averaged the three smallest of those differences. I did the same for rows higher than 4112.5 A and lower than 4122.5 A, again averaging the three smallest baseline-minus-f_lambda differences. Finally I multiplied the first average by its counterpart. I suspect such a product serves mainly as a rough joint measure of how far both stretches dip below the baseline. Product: 21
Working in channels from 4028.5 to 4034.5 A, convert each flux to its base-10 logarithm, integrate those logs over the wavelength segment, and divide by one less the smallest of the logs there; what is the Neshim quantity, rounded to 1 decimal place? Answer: -22.9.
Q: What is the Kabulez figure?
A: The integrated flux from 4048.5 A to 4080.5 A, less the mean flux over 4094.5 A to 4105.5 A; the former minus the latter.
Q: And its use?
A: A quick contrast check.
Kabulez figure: 709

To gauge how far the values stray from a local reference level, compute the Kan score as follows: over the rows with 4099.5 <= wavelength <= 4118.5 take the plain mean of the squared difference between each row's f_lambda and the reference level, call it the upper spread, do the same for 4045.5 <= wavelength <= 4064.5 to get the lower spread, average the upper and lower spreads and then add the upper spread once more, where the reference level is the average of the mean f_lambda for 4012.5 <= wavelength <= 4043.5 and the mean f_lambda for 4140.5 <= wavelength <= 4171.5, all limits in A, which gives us 9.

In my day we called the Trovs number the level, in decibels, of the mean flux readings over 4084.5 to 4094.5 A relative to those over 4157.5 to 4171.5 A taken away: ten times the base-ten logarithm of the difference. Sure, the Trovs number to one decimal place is 1.2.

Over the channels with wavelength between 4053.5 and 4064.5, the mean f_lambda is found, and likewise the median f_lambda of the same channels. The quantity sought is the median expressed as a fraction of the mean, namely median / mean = 1.01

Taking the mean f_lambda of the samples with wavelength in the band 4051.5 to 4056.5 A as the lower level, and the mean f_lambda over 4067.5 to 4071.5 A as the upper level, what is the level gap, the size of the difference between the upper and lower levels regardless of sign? 1.5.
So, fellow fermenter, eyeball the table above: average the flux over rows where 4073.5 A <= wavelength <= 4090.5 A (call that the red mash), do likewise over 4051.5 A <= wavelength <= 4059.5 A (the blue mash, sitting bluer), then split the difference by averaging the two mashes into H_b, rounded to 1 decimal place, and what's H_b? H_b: 23.5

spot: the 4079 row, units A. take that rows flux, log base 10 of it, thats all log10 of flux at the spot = 1.35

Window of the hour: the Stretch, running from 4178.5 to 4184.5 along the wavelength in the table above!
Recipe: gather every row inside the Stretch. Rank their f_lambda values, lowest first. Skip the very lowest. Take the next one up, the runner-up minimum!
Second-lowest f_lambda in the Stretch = 19.41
